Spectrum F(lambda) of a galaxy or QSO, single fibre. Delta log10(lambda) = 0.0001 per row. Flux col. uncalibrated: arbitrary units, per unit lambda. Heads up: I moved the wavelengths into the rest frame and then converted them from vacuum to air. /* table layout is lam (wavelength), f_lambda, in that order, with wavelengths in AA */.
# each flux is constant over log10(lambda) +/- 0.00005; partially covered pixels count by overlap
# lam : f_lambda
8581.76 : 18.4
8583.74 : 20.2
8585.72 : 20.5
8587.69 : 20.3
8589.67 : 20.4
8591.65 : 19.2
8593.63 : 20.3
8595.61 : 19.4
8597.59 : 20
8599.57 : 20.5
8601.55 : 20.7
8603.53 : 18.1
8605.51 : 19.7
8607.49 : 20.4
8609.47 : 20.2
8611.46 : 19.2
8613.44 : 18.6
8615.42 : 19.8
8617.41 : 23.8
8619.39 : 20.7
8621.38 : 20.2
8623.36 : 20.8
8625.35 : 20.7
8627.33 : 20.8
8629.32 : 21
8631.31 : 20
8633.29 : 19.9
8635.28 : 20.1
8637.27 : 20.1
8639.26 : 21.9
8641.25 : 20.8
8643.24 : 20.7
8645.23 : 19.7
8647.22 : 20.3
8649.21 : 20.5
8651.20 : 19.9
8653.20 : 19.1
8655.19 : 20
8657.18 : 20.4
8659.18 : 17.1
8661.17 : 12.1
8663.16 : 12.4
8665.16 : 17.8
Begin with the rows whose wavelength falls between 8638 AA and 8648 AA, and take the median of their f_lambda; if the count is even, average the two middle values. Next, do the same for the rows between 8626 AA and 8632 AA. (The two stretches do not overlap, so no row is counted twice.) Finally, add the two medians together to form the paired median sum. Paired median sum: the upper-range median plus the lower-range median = 41.5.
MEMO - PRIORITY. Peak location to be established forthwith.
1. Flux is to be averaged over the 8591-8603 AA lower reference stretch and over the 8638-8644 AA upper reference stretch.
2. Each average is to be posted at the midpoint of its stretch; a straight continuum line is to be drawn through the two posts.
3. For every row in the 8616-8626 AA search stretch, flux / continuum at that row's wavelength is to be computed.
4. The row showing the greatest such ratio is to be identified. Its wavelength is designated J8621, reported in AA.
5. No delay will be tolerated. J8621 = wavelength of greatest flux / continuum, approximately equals 8617.41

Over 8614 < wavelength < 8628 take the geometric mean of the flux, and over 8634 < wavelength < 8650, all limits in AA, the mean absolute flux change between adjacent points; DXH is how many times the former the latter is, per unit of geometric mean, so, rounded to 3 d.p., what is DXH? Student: 0.033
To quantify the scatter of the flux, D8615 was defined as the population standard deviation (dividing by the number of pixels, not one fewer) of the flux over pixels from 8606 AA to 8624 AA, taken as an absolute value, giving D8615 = 1.4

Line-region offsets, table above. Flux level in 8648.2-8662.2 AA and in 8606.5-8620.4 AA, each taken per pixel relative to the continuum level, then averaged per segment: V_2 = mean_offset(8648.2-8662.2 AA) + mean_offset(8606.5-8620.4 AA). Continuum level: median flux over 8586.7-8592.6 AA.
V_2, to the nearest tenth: -1.8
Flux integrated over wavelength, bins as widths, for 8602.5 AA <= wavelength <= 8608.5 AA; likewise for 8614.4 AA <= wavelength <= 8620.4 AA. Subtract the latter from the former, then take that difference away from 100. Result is 112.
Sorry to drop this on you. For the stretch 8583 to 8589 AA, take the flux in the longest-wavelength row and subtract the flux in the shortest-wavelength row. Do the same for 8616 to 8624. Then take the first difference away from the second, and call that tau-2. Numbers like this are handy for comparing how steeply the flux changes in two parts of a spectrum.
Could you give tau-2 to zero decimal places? -3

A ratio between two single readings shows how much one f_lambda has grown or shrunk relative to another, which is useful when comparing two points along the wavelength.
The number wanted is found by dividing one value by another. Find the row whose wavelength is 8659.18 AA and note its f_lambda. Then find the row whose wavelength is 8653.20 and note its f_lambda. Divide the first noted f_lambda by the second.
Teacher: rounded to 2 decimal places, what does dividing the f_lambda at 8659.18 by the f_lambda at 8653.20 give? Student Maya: 0.90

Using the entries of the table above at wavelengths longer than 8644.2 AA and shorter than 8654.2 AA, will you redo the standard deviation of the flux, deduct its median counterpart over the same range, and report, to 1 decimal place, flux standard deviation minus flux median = -19.4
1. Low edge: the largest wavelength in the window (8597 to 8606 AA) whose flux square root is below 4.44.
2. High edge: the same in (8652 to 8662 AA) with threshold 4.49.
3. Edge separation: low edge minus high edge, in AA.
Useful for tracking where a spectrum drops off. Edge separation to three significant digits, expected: -55.7 AA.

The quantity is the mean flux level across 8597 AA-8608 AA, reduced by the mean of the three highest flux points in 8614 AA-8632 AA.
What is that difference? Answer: -2.0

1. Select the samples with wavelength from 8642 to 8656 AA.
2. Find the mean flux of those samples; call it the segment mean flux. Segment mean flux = 20.0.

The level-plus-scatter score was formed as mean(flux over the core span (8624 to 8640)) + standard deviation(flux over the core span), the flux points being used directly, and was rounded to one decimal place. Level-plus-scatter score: 21.2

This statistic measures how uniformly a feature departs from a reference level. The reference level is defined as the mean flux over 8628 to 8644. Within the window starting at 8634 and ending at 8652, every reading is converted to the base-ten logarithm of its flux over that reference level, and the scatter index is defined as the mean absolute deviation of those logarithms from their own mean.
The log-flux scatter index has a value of 0.010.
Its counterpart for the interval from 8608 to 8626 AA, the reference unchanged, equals 0.020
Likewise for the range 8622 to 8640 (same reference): 0.011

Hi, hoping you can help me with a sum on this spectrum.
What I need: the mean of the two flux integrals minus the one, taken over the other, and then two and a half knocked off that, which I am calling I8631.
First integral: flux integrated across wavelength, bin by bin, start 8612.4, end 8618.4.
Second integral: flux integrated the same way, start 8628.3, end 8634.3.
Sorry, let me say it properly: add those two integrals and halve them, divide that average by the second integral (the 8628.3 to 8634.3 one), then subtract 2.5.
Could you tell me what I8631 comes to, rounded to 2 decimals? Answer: -1.49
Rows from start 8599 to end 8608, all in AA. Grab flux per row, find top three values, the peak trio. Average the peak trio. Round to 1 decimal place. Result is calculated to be 20.5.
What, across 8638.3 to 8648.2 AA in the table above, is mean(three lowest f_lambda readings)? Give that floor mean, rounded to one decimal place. 20.2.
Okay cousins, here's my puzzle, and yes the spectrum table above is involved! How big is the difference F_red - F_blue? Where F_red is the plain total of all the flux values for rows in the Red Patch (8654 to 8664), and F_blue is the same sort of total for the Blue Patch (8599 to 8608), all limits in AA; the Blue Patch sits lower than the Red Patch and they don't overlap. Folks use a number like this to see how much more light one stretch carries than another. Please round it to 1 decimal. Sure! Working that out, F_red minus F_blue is -17.4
